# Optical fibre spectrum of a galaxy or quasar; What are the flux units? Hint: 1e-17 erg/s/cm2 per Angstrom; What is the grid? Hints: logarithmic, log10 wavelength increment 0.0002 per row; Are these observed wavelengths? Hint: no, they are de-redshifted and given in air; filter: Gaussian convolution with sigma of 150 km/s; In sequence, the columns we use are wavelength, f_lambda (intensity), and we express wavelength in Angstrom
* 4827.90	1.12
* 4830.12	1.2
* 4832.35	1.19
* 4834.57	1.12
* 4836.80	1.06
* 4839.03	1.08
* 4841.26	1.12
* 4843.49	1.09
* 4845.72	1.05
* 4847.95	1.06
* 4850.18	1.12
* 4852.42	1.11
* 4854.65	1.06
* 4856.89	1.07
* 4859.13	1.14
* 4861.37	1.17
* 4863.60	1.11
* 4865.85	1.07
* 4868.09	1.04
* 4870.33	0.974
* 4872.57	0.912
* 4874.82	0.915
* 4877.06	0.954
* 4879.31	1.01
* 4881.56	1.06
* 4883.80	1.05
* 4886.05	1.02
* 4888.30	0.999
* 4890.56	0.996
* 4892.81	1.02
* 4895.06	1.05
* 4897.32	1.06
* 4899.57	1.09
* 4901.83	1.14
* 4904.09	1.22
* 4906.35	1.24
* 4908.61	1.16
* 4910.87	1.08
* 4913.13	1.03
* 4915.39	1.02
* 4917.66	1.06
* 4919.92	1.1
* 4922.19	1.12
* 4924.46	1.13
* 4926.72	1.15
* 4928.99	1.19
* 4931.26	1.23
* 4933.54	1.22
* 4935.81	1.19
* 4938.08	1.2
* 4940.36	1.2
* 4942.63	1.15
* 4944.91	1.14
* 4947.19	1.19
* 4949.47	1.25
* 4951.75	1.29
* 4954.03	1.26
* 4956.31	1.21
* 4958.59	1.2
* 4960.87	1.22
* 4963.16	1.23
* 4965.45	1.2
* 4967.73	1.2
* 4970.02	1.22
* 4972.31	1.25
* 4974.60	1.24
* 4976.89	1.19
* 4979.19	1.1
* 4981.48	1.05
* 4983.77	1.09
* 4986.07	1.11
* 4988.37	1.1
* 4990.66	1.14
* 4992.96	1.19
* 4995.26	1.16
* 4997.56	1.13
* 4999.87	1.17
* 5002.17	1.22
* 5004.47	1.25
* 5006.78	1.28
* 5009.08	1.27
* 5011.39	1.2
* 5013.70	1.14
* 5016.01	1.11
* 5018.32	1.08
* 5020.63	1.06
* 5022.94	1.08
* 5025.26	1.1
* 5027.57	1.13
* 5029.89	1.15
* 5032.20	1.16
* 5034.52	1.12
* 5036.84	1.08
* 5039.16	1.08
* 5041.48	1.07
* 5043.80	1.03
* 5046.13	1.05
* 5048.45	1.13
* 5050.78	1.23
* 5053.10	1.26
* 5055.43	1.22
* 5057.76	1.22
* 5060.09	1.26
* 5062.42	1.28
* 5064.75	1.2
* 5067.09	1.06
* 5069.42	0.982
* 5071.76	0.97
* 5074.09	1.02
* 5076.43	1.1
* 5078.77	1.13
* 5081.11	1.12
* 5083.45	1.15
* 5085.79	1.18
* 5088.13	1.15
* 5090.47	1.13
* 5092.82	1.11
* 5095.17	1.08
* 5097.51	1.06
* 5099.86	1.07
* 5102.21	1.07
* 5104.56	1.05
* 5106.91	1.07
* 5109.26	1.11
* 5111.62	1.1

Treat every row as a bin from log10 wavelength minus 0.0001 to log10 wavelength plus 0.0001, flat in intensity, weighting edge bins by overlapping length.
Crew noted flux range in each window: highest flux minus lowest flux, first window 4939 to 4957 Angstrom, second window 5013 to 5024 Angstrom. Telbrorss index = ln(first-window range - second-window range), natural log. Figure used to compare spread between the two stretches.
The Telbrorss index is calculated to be -2.66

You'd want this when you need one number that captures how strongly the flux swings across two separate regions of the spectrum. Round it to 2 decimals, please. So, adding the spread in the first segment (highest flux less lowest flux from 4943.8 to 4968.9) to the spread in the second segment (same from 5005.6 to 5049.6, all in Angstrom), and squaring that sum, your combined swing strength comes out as 0.16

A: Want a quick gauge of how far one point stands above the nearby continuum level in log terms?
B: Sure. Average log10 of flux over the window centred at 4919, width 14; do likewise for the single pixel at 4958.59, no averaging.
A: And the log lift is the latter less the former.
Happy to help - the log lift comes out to 0.047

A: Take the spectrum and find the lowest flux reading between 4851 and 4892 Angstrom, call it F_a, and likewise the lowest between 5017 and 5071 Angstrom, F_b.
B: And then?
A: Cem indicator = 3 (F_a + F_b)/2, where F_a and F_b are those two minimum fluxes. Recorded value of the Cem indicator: 2.84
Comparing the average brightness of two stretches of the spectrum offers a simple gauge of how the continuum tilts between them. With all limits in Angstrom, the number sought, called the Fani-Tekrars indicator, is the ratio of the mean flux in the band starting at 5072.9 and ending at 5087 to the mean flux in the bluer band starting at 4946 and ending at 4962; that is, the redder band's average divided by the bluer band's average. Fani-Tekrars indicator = 0.91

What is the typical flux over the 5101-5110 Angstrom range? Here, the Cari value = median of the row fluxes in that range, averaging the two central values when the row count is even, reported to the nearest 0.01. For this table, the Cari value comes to 1.07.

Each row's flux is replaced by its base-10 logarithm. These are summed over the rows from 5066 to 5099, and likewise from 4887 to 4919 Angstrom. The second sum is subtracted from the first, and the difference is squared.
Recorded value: 0.0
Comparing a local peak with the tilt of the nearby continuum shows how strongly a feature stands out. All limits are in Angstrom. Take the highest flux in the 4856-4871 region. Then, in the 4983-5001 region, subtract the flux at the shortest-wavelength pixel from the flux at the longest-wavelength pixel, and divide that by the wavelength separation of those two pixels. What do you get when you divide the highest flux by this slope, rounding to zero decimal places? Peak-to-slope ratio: 235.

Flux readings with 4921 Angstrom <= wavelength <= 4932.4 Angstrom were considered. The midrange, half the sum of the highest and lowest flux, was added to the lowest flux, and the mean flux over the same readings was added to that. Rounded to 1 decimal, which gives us 3.5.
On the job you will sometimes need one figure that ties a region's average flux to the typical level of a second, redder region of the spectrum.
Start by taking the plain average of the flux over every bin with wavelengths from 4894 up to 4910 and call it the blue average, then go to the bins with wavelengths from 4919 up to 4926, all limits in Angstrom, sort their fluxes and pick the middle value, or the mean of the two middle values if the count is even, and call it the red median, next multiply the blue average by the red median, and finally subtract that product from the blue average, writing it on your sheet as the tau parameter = -0.14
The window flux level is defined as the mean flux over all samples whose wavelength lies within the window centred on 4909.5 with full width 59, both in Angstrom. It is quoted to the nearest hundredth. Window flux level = 1.11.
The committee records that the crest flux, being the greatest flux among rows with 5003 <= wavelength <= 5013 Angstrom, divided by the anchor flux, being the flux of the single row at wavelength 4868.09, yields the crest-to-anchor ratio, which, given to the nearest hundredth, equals 1.23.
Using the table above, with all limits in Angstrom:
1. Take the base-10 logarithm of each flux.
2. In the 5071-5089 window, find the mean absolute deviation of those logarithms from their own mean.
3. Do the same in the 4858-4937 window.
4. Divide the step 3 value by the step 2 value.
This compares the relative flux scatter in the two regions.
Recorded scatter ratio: 1.32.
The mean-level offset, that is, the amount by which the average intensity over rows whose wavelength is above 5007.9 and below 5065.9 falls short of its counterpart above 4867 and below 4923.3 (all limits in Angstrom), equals -0.10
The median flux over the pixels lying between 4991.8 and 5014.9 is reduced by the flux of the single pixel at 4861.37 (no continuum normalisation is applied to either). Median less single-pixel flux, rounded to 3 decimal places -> 0.025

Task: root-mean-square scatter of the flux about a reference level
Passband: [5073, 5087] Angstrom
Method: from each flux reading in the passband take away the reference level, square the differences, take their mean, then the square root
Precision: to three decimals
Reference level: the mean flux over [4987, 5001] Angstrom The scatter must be 0.059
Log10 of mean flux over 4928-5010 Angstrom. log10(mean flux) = 0.076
